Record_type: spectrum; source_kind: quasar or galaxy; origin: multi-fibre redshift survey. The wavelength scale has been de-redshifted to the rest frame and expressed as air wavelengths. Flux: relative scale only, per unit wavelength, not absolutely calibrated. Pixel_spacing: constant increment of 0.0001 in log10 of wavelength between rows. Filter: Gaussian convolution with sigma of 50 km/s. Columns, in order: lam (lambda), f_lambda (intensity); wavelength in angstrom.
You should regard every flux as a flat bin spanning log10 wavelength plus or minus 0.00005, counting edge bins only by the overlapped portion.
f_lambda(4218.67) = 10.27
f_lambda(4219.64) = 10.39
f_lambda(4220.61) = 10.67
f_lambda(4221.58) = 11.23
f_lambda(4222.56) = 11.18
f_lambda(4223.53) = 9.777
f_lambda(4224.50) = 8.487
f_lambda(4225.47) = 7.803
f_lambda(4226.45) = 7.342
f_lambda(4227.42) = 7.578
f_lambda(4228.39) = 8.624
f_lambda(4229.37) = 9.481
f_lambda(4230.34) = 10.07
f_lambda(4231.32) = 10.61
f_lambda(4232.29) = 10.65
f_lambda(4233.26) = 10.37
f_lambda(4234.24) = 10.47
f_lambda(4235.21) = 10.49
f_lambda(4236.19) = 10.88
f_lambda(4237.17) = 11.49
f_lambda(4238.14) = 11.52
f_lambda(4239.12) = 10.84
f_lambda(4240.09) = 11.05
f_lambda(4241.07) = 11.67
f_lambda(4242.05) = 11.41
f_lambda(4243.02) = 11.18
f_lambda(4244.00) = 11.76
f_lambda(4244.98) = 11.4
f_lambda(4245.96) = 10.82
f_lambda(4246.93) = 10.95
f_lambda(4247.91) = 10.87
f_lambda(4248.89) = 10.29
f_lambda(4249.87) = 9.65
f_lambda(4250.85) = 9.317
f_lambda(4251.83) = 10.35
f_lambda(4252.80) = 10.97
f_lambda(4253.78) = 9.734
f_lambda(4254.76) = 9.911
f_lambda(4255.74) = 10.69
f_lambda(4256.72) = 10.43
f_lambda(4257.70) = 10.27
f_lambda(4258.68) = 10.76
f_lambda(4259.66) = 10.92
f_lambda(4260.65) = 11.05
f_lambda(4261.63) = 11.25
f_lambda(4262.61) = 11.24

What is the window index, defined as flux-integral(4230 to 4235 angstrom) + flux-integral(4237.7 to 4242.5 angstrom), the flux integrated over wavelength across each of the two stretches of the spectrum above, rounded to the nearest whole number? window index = 106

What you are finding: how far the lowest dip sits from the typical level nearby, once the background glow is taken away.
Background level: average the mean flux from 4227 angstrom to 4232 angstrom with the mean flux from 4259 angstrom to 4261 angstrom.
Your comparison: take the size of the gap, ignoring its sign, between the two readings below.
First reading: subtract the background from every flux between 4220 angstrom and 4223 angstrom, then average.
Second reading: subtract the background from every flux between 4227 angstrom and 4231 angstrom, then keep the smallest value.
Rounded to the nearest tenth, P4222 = 3.4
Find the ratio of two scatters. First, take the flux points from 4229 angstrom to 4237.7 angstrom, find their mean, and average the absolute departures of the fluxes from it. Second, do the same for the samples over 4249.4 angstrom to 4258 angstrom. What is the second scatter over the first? 1.2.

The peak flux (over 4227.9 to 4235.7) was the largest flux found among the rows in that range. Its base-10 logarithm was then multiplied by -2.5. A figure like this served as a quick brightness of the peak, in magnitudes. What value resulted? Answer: -2.57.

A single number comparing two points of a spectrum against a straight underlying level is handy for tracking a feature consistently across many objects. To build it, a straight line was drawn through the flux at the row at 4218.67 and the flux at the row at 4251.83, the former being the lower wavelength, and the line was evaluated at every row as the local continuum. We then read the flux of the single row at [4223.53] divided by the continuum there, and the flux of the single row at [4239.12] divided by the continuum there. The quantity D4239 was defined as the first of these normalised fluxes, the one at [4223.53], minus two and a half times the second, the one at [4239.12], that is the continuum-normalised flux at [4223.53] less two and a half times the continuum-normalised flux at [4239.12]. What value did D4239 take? -1.68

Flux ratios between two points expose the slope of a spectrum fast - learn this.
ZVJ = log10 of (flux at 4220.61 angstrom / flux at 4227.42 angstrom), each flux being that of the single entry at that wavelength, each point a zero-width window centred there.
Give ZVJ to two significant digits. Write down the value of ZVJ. 0.15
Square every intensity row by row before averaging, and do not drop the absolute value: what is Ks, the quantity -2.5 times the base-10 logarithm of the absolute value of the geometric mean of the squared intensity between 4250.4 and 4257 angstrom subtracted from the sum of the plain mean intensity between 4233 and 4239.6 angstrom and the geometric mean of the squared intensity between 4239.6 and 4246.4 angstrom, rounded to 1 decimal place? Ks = -3.9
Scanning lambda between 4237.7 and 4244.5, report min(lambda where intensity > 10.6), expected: 4238.14 angstrom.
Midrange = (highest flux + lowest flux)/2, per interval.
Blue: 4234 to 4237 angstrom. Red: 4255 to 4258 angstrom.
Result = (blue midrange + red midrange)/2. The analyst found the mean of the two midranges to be 10.6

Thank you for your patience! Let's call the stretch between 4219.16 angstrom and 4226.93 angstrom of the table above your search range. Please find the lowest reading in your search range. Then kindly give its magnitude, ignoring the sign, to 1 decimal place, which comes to 7.3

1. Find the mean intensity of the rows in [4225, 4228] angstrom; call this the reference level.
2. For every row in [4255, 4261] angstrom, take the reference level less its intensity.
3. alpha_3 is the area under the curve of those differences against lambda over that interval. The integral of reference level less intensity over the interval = -18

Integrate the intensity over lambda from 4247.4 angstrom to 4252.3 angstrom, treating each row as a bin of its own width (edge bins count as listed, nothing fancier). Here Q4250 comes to 49.4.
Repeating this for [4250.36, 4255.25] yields 49.2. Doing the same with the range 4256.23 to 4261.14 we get 52.4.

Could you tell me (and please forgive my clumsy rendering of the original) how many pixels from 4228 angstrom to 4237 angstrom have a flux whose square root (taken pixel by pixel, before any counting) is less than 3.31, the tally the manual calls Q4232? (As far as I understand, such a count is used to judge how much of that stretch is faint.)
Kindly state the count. 9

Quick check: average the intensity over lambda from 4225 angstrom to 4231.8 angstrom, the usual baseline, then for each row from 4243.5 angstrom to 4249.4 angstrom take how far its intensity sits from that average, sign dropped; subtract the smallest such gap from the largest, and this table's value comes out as 1.5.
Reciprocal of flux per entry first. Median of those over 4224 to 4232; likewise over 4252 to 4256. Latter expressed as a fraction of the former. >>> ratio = 0.83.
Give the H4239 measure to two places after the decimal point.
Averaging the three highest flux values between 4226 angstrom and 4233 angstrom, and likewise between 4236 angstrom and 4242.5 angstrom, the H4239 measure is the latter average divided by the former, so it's 1.11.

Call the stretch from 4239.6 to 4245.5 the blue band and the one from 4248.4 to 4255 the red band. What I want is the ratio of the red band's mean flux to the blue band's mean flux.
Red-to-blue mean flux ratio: 0.88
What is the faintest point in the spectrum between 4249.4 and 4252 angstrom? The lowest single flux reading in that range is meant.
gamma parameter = 9.317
